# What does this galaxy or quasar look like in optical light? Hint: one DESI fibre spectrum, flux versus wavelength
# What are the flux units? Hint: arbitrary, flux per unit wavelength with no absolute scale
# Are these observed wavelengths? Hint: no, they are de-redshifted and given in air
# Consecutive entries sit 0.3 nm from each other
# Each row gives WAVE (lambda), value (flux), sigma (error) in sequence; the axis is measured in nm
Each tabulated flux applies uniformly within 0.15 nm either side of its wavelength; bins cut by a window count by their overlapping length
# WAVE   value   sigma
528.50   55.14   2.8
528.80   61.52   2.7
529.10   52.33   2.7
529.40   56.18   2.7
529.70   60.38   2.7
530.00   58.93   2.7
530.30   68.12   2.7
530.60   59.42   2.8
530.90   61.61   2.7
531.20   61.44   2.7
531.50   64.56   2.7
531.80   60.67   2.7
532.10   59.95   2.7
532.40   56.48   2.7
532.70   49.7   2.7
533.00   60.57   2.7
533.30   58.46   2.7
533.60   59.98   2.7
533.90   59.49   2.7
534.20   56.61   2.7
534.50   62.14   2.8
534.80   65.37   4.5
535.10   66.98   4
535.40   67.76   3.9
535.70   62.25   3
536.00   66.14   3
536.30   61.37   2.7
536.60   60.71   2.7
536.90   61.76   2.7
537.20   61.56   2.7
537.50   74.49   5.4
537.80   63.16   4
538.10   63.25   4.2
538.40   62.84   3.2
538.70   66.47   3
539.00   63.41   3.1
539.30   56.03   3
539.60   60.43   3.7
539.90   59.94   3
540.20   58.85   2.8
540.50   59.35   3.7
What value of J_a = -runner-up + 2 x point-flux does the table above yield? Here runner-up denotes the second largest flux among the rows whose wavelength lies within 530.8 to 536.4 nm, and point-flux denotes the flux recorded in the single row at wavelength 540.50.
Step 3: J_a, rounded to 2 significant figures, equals 52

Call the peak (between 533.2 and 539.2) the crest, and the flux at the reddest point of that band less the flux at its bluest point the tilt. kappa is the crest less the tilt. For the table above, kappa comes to 70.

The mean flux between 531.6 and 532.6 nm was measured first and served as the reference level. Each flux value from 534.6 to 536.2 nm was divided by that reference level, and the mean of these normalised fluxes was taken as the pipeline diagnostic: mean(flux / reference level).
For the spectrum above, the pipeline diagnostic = 1.11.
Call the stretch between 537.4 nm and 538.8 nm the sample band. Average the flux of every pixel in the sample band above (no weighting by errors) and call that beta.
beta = 66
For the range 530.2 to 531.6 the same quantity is 63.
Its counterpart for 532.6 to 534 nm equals 58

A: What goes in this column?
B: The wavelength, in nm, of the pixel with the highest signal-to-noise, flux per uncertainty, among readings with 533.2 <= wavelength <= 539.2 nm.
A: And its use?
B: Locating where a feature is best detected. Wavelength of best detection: 536.90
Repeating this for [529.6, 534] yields 530.30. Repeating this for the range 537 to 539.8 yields 537.20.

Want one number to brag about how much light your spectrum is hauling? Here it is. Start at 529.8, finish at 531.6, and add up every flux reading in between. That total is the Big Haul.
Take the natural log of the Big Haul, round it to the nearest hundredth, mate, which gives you 5.92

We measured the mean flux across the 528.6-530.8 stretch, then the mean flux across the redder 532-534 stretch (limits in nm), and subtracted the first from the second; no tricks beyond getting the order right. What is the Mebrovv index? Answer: -1.8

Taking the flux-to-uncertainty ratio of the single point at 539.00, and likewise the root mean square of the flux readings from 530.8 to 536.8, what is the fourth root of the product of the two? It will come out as 5.95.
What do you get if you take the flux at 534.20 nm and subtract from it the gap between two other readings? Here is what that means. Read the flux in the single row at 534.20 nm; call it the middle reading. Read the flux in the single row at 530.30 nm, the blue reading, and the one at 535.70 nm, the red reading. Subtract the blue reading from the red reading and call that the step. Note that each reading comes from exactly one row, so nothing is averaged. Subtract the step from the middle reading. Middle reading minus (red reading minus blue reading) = 62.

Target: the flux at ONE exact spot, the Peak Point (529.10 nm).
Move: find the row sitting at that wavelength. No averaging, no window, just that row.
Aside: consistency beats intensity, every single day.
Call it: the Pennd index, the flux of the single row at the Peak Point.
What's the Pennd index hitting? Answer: 52.33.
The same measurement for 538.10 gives 63.25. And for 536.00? 66.14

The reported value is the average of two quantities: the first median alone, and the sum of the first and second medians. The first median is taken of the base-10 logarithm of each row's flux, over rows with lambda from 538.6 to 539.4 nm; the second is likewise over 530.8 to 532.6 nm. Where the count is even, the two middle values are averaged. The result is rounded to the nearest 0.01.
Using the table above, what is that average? 2.70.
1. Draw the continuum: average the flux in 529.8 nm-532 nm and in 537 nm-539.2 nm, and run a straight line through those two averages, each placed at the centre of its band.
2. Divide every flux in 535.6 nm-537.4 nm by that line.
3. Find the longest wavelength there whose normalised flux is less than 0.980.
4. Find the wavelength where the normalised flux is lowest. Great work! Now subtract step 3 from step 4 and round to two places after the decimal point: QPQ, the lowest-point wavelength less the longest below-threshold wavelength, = -0.60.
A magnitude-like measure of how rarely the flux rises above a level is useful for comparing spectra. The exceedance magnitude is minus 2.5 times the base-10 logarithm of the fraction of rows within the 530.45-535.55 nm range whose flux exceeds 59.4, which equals 0.29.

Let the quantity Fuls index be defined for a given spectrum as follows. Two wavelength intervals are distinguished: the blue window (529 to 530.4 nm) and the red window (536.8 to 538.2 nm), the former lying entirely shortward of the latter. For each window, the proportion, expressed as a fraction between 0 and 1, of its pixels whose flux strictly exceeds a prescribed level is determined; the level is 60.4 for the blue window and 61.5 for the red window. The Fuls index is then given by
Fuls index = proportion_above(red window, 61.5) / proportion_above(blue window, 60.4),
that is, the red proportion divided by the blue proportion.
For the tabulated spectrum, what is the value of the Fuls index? 5.0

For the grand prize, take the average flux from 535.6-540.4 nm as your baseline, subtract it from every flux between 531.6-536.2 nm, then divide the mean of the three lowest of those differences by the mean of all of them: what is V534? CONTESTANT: 5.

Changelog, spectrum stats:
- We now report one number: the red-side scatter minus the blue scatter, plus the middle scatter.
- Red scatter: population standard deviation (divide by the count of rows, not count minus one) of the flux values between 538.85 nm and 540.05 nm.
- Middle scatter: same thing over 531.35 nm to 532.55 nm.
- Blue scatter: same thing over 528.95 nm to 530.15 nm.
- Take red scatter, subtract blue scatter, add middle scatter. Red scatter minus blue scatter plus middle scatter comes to 2.4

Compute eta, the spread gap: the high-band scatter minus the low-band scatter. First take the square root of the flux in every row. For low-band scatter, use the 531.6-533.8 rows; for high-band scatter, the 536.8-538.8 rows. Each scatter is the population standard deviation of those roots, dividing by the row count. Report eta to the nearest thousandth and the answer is 0.011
